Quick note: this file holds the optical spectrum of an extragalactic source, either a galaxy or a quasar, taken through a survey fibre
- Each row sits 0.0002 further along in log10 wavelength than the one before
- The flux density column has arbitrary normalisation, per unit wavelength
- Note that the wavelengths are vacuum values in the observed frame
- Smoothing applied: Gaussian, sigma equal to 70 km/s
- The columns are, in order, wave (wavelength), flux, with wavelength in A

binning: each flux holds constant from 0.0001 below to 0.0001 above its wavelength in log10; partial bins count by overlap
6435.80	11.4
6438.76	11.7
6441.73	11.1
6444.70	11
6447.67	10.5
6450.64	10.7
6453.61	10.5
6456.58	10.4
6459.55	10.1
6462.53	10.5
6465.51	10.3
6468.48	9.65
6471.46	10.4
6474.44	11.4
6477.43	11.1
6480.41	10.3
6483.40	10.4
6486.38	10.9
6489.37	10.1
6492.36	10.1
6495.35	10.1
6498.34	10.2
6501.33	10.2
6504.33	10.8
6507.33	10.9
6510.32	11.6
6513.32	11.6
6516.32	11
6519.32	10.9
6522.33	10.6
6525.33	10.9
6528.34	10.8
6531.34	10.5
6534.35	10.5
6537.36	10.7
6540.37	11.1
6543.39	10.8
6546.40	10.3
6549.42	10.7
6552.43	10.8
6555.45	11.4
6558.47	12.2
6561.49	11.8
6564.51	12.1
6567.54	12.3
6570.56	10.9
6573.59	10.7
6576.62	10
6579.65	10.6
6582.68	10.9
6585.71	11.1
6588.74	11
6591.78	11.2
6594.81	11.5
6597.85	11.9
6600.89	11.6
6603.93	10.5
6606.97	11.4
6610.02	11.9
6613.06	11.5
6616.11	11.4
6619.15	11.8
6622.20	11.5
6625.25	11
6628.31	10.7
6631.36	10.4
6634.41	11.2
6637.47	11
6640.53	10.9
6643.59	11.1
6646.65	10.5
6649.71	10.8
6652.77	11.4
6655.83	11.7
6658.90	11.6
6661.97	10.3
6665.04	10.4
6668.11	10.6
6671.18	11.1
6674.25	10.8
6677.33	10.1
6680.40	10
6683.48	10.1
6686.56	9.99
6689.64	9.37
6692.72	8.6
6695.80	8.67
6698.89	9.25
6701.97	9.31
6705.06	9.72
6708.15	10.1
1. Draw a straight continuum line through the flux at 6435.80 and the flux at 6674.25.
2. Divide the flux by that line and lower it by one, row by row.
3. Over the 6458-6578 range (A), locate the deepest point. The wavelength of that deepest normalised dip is 6468.48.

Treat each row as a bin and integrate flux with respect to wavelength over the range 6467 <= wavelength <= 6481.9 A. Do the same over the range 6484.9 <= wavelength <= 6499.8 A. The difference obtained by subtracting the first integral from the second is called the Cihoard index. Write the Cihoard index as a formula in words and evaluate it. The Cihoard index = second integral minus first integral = -4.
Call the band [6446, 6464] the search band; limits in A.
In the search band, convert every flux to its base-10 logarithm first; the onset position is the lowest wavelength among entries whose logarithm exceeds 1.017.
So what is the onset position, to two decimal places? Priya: 6447.67 A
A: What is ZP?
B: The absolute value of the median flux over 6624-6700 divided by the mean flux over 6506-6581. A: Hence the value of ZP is 0.96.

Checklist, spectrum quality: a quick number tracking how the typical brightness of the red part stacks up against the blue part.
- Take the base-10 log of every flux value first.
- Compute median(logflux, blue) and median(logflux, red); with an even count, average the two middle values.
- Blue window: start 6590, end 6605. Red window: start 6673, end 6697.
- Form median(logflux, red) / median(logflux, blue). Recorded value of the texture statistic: 0.94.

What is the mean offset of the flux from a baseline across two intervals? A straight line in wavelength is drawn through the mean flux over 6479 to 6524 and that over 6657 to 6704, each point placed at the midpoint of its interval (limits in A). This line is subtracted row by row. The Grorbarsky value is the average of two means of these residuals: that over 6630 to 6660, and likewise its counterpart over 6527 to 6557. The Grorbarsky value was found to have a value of 0.6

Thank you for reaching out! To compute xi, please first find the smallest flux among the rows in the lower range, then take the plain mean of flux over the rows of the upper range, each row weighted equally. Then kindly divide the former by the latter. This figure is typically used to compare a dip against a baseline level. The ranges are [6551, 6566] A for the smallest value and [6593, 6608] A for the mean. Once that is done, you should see 0.95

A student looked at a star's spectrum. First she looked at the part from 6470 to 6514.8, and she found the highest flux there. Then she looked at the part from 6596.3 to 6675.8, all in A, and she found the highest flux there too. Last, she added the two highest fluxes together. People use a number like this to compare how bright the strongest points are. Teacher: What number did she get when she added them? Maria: 23.5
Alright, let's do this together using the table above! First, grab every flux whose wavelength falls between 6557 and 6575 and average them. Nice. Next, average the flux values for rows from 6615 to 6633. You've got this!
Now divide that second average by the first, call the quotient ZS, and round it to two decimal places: 0.95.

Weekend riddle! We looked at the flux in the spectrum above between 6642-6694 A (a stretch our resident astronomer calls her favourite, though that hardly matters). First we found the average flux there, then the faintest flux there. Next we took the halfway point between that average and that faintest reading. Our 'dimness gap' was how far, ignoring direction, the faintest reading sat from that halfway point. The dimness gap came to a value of 0.95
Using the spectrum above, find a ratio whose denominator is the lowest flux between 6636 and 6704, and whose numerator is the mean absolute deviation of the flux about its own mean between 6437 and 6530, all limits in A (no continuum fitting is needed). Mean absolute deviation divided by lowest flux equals 0.048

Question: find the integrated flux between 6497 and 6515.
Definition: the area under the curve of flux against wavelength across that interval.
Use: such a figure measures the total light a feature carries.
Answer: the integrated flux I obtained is 196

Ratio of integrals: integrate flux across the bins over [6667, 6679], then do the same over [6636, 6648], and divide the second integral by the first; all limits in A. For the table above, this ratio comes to 1.02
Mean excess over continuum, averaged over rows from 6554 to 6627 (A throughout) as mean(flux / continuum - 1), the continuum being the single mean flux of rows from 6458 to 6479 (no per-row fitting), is 0.08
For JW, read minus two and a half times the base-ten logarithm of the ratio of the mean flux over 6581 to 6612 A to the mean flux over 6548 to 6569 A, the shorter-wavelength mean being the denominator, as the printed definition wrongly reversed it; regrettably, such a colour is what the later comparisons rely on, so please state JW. 0.03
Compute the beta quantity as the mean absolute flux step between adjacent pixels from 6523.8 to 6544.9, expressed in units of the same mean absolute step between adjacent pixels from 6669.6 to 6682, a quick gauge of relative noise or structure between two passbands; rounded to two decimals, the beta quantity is 0.59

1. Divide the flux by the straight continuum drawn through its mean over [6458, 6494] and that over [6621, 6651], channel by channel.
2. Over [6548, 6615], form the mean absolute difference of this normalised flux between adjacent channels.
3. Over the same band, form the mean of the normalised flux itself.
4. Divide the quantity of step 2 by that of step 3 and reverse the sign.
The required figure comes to -0.042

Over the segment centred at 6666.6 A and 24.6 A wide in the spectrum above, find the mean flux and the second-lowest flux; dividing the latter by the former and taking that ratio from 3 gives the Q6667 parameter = 2.05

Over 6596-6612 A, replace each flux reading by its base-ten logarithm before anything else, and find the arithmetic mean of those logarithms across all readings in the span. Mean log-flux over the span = 1.059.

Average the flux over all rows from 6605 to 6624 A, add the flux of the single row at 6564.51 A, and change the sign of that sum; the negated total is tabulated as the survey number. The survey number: -23.7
